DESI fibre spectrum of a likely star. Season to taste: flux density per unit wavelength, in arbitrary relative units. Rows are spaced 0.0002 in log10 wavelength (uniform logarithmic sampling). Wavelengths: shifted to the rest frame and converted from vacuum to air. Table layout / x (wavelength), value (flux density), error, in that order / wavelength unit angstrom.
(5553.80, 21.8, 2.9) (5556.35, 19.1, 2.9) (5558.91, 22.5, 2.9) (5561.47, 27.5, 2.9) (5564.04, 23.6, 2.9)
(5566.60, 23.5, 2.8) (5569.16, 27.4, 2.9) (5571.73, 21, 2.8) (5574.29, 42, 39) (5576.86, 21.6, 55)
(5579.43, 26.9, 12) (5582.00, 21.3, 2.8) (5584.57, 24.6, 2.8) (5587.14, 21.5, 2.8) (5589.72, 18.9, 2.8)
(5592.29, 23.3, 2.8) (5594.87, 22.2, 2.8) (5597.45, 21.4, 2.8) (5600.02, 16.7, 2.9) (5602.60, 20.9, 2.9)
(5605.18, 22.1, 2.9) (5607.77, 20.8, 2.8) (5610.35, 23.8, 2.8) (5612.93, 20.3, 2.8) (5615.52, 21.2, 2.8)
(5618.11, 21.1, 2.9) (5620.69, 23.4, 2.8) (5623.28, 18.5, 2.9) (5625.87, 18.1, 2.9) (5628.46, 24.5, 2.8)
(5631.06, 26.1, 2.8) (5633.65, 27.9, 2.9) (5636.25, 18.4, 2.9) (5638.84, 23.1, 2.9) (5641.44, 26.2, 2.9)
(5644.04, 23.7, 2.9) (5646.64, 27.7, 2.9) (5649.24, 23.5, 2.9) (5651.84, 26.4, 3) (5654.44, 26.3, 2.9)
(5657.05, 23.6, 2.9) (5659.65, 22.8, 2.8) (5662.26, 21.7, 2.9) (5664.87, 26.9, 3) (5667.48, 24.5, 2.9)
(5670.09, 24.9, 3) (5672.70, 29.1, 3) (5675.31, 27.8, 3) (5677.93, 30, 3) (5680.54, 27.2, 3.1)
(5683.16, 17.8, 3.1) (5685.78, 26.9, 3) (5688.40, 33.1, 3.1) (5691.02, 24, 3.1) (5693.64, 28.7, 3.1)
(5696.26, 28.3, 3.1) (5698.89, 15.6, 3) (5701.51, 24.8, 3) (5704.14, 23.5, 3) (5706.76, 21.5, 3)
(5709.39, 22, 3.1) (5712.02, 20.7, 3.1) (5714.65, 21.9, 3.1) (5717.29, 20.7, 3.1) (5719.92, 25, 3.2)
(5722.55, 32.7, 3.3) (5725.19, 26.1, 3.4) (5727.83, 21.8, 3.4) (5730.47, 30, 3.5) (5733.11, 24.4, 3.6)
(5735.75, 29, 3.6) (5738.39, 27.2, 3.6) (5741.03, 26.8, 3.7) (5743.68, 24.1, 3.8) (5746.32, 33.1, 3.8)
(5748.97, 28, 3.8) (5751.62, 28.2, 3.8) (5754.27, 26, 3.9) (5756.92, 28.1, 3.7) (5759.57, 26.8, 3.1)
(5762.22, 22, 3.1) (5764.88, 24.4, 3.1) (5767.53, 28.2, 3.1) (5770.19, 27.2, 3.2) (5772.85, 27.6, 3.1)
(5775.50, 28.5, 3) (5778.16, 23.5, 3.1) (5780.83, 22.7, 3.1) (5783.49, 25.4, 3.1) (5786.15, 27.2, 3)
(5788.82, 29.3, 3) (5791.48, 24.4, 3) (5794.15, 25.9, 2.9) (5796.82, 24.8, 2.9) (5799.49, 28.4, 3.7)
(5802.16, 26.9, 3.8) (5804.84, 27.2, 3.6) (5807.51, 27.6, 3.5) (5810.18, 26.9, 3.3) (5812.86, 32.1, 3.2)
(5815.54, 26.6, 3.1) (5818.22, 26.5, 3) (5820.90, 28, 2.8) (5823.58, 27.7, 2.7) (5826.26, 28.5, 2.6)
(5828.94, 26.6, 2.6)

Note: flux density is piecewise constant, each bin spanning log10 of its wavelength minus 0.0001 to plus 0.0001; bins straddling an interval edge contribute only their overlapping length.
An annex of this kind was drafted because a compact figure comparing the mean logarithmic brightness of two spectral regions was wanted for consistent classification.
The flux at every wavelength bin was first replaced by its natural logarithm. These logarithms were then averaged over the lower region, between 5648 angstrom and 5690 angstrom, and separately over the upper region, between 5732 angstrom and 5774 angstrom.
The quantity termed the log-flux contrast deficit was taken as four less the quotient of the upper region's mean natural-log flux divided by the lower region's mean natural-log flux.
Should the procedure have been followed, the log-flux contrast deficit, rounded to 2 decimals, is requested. 2.98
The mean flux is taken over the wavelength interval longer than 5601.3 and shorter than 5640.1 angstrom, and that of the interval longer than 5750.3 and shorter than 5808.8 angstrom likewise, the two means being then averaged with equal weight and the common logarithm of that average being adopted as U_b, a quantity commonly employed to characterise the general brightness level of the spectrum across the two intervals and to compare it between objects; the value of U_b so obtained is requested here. 1.38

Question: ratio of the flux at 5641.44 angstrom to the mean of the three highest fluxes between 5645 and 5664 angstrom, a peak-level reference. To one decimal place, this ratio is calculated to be 1.0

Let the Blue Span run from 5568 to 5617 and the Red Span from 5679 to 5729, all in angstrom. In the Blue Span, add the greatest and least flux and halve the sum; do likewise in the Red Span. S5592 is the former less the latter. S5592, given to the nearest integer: 5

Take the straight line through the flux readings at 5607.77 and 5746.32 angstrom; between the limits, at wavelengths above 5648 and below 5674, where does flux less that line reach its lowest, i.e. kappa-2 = 5662.26 angstrom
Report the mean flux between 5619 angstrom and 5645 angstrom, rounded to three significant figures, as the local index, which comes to 23.0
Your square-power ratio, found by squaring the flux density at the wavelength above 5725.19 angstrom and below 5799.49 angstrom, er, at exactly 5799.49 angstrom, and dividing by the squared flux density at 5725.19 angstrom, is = 1.2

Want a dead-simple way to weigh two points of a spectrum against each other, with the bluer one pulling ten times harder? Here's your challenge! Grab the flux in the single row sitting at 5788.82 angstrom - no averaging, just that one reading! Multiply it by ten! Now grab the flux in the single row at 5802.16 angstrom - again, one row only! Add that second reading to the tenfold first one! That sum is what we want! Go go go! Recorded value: 320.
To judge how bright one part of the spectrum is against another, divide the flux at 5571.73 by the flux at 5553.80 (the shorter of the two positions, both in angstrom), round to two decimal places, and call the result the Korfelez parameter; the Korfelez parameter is 0.96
